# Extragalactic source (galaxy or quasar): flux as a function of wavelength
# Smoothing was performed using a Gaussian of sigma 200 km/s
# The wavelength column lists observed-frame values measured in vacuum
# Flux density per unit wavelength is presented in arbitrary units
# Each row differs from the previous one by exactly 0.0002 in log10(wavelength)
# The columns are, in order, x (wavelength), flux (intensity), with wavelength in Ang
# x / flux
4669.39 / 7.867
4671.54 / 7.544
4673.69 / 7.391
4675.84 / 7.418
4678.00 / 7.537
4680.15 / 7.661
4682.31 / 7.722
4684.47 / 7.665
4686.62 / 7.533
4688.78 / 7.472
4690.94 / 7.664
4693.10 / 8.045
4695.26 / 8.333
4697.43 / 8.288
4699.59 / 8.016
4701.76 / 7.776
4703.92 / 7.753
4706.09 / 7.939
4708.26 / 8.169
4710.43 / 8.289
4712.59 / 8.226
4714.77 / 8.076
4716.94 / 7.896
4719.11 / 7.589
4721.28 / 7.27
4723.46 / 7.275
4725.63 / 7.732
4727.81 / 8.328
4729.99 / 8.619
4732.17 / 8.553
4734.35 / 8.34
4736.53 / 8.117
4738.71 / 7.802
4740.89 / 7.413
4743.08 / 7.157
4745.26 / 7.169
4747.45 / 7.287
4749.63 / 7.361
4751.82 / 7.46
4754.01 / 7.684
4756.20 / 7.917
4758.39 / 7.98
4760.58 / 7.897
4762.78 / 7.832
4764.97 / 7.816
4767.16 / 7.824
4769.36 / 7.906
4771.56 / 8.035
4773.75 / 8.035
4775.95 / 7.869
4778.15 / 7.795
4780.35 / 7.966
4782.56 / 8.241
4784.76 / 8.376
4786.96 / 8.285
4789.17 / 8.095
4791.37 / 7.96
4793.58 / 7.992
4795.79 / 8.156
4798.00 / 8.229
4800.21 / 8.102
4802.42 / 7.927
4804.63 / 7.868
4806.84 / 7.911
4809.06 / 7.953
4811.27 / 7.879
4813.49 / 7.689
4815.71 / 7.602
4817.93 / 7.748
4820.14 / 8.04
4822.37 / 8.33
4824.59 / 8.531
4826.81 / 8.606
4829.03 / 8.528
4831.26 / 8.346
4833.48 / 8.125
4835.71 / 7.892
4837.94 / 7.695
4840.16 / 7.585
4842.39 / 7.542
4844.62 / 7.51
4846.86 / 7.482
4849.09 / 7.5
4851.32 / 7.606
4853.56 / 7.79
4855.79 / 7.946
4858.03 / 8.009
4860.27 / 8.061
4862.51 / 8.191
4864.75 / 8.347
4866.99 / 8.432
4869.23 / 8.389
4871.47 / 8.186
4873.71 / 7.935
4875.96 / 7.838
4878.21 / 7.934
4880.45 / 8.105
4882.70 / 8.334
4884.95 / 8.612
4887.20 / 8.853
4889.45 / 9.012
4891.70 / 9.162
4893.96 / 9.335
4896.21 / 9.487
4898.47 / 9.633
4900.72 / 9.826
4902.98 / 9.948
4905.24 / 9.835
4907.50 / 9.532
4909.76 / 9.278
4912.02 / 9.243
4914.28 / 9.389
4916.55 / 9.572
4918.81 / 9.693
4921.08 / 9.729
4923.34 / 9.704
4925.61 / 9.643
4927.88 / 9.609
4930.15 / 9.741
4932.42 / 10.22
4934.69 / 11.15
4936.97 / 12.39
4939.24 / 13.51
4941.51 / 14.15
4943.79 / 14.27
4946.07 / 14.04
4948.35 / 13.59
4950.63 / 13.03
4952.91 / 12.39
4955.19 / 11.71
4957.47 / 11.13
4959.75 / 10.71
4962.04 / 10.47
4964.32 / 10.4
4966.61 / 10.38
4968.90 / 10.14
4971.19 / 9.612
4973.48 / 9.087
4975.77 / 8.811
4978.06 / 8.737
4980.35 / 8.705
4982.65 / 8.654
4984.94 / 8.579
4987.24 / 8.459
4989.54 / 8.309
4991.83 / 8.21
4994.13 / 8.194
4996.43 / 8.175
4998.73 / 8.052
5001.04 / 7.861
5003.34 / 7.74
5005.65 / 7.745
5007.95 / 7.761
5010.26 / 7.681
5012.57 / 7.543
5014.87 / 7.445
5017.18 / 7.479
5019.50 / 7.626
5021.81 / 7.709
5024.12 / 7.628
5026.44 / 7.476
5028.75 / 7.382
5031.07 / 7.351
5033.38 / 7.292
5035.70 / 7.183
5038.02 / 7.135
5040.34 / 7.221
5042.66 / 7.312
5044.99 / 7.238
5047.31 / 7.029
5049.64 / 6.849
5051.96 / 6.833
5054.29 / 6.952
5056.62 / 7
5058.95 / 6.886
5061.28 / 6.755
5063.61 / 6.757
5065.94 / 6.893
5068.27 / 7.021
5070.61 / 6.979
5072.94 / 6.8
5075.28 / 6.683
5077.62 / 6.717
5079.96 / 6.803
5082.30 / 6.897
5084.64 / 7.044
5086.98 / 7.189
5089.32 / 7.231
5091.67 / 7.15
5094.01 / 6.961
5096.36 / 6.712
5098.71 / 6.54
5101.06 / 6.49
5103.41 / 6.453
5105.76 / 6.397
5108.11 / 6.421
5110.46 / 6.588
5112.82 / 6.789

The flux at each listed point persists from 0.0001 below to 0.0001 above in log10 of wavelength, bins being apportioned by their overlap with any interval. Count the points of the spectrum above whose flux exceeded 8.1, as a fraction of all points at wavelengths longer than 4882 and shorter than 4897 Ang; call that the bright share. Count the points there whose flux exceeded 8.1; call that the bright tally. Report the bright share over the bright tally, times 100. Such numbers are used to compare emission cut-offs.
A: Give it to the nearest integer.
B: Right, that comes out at 14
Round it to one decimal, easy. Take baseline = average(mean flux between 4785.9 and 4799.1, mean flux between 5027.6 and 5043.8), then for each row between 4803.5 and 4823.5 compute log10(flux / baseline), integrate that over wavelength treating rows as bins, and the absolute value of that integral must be 0.2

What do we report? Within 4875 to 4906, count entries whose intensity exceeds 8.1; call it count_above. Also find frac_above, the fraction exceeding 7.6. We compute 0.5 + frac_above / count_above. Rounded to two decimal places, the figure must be 0.58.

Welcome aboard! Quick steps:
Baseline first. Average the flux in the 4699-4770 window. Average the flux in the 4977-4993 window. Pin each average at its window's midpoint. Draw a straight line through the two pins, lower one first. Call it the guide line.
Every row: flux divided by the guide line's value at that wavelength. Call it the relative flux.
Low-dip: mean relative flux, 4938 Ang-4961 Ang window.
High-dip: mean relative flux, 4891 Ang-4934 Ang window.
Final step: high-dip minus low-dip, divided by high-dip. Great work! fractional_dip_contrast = -0.3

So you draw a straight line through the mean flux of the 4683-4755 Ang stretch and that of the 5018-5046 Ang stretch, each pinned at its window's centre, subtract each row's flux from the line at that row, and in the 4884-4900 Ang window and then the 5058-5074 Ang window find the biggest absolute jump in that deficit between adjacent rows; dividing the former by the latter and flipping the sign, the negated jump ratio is -1.4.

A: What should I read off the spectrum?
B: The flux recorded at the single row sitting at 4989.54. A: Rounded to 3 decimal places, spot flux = 8.309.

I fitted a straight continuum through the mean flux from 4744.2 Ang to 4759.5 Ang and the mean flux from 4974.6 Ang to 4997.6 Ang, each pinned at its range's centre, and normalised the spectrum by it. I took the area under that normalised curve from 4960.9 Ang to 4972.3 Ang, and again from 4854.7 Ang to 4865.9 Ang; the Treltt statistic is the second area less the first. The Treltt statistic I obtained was -2.5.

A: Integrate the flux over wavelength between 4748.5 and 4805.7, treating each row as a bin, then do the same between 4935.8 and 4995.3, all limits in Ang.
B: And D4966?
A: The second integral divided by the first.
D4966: 1.40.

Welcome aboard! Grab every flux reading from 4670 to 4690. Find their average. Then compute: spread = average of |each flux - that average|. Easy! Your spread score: 0.09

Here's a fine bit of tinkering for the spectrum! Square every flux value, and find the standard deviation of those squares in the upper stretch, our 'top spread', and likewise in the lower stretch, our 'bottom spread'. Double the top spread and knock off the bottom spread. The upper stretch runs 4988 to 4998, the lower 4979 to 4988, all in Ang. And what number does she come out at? 0.1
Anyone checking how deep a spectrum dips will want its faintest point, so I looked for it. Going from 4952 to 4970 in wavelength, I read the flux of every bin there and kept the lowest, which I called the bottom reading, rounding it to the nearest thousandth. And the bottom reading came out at 10.140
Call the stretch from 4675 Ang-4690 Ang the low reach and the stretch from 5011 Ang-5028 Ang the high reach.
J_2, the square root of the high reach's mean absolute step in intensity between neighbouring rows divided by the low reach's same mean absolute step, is 1.0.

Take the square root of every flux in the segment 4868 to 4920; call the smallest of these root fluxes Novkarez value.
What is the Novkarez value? 2.80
